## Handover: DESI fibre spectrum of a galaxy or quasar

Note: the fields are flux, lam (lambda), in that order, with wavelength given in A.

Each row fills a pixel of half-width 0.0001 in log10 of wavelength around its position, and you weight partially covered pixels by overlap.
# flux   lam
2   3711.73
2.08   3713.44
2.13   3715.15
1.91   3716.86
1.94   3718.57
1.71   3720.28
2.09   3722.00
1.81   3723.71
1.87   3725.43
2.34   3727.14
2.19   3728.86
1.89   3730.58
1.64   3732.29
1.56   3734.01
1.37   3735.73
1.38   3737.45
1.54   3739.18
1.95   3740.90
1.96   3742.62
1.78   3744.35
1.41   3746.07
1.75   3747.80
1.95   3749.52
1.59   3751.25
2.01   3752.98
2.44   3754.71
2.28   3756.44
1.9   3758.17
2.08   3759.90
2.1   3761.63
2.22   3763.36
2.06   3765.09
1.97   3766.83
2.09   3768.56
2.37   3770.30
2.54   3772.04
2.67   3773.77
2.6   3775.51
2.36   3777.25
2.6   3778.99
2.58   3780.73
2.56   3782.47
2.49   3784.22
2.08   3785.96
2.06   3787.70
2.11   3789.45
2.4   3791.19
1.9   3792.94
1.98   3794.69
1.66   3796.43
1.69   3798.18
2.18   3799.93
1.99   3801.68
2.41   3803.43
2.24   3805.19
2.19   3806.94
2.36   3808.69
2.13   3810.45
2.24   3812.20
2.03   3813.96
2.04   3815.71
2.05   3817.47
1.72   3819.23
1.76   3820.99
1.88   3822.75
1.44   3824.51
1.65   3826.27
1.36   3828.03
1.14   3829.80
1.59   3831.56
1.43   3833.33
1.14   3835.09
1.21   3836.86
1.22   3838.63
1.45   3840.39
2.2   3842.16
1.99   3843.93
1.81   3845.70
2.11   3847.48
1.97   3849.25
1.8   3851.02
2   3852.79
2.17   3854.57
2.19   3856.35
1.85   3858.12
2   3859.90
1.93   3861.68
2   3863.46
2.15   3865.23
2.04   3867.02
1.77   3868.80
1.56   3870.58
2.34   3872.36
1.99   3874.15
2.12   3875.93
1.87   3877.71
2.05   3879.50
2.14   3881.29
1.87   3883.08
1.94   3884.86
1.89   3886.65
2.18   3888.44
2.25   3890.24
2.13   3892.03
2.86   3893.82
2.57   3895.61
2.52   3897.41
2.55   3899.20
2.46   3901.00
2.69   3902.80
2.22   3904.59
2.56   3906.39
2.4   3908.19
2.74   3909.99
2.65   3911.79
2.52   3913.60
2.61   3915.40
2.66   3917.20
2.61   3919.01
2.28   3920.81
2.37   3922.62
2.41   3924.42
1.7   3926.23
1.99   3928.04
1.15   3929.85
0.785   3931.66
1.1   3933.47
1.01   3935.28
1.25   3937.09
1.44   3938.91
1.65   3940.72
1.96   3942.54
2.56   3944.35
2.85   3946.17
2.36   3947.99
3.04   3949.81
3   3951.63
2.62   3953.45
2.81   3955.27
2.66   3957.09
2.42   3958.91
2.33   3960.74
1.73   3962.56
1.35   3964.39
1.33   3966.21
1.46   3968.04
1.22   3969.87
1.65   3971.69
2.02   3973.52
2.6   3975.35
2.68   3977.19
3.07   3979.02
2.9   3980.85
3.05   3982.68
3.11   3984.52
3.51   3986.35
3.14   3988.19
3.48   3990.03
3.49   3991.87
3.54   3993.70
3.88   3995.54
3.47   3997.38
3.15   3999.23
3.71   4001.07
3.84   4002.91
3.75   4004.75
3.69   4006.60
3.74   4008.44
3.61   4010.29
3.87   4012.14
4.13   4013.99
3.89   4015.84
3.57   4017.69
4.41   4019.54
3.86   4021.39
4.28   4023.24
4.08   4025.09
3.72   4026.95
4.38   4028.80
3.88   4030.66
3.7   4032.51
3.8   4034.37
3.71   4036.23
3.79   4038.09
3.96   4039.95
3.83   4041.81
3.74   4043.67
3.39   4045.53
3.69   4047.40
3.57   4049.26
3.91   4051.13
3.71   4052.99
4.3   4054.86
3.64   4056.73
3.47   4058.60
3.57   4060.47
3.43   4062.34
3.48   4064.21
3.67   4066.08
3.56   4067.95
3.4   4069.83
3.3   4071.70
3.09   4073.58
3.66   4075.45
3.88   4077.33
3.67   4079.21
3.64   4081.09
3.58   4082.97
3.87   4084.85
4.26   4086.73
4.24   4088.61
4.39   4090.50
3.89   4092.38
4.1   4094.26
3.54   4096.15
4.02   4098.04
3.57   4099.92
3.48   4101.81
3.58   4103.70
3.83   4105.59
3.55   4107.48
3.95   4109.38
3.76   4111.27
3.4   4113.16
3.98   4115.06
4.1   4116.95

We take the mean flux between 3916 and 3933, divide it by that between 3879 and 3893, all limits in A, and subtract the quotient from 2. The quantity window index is 1.0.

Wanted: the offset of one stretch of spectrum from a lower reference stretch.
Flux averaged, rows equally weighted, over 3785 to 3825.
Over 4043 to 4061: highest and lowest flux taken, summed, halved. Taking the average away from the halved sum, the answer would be 1.8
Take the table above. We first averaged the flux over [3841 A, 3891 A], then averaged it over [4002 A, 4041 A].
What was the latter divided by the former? 1.9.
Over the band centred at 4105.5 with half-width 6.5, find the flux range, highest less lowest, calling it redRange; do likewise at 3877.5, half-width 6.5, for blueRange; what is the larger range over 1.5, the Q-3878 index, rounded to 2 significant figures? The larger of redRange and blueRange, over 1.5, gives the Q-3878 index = 0.31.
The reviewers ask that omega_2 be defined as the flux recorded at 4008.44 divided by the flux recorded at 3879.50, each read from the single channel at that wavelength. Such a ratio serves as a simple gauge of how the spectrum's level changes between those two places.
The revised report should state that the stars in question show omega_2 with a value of 1.8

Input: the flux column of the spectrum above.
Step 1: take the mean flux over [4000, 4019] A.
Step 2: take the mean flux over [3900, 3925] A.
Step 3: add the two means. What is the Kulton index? 6.3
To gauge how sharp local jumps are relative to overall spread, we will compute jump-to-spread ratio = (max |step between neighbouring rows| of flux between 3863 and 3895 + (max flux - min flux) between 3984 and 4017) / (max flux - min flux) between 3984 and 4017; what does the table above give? 1.76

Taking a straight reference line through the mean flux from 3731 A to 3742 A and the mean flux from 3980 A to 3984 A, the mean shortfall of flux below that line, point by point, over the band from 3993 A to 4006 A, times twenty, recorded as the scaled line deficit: -11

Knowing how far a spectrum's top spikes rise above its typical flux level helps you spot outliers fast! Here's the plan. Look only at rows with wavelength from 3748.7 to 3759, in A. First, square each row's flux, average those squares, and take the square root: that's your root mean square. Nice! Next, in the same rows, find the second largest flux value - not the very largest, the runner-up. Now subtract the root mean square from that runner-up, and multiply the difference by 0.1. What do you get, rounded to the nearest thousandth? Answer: 0.023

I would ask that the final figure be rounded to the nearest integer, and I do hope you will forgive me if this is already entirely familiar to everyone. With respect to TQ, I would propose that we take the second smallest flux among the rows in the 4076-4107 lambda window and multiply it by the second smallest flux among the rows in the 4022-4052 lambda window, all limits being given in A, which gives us 13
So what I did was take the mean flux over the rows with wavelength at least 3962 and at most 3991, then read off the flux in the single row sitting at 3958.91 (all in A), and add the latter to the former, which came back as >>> 4.8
